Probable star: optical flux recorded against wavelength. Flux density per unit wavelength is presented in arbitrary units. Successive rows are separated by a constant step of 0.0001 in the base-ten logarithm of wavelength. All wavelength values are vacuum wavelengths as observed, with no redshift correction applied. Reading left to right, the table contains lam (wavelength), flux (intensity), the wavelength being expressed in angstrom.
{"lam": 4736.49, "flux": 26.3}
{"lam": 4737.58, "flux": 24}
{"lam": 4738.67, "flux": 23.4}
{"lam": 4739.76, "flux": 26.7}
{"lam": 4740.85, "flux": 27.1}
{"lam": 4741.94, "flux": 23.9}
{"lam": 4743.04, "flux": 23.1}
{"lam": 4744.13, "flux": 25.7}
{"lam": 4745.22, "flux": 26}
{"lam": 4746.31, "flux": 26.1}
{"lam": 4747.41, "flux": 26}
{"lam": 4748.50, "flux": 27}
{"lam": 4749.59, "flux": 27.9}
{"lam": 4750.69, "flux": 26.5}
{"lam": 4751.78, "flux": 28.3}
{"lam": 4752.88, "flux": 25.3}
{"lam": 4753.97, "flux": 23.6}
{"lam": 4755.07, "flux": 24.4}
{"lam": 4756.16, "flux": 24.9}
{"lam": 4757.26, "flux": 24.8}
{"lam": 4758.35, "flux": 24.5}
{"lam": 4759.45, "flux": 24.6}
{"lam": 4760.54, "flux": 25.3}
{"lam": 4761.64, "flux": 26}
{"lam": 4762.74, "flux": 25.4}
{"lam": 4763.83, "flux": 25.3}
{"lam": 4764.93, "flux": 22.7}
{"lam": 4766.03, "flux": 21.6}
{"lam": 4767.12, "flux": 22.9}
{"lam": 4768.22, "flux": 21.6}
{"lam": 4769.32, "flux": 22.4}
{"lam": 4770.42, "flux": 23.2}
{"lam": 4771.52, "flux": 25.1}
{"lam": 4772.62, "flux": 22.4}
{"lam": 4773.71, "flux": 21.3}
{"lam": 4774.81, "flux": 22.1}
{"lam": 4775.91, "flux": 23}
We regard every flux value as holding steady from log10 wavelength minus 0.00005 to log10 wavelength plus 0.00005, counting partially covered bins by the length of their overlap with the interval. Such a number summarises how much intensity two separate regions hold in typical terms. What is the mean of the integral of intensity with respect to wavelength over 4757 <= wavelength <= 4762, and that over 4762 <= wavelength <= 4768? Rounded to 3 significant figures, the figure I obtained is 133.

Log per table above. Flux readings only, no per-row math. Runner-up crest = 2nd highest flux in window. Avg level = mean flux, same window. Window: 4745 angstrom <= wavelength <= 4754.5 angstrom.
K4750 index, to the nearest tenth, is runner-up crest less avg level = 1.6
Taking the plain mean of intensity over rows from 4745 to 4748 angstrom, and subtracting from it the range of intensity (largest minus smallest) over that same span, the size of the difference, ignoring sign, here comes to 25.9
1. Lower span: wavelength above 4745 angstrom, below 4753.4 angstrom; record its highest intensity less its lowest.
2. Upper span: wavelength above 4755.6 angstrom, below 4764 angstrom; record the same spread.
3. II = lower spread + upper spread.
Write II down 4.5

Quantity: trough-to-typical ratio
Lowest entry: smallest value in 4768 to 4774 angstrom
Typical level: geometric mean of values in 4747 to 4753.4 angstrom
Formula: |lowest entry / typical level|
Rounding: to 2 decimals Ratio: 0.79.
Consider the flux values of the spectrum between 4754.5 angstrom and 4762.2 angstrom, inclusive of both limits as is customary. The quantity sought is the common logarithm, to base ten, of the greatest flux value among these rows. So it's 1.41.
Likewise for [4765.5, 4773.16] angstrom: 1.40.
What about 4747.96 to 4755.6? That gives 1.45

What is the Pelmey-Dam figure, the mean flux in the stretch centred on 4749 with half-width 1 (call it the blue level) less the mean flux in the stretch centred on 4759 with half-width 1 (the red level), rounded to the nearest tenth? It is 2.9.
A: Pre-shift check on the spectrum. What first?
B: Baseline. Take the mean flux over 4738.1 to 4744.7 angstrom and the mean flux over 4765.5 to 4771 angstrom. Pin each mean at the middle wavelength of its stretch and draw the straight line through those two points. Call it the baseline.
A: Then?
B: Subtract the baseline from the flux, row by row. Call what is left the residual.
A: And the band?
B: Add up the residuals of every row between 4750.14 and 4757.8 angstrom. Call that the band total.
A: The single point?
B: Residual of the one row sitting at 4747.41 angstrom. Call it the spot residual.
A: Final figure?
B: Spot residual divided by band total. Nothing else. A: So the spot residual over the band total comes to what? 0.139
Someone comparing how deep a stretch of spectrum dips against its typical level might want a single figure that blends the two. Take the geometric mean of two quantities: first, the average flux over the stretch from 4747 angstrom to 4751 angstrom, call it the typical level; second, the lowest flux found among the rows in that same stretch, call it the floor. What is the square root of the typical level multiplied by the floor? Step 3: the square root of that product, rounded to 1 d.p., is 26.4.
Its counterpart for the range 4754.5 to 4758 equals 24.5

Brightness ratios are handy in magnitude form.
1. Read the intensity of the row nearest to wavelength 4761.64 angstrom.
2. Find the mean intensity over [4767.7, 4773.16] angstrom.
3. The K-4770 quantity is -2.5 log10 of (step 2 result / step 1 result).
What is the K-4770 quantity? 0.14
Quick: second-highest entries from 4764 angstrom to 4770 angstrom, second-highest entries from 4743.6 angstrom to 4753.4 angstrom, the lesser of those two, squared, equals 515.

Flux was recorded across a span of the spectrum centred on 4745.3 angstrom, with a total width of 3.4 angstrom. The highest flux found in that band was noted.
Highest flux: 26.1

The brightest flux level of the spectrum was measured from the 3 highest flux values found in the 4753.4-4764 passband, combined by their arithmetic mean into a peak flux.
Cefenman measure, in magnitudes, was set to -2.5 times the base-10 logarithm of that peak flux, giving -3.52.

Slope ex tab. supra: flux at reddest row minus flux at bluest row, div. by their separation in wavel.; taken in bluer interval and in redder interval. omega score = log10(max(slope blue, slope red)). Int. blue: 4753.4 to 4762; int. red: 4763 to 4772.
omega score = -0.505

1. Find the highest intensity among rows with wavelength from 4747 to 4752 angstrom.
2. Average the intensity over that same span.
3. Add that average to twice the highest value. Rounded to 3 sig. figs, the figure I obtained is 83.7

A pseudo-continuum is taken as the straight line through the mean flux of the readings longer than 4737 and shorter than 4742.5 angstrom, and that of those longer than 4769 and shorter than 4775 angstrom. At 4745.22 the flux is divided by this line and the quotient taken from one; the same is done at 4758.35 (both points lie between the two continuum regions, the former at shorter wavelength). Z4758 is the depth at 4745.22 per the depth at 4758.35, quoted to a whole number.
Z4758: 2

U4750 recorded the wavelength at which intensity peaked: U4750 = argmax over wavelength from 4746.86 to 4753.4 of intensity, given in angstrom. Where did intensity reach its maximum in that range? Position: 4751.78 angstrom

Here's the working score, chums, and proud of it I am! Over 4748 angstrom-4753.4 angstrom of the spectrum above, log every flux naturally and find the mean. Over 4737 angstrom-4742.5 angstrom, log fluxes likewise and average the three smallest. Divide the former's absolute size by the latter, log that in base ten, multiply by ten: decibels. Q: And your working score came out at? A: 0.17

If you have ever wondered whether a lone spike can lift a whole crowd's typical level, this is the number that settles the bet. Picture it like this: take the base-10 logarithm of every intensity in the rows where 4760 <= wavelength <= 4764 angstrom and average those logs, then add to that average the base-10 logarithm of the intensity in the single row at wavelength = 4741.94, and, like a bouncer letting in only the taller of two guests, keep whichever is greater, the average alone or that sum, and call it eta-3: 2.785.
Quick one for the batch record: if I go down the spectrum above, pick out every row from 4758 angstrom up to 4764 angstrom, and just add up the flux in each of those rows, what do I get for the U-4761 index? 151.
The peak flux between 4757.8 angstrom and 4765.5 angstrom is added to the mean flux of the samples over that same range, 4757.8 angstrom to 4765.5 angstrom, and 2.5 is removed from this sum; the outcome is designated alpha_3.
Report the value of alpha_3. 48.3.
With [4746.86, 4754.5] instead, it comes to 52.2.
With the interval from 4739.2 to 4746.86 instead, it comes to 50.1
